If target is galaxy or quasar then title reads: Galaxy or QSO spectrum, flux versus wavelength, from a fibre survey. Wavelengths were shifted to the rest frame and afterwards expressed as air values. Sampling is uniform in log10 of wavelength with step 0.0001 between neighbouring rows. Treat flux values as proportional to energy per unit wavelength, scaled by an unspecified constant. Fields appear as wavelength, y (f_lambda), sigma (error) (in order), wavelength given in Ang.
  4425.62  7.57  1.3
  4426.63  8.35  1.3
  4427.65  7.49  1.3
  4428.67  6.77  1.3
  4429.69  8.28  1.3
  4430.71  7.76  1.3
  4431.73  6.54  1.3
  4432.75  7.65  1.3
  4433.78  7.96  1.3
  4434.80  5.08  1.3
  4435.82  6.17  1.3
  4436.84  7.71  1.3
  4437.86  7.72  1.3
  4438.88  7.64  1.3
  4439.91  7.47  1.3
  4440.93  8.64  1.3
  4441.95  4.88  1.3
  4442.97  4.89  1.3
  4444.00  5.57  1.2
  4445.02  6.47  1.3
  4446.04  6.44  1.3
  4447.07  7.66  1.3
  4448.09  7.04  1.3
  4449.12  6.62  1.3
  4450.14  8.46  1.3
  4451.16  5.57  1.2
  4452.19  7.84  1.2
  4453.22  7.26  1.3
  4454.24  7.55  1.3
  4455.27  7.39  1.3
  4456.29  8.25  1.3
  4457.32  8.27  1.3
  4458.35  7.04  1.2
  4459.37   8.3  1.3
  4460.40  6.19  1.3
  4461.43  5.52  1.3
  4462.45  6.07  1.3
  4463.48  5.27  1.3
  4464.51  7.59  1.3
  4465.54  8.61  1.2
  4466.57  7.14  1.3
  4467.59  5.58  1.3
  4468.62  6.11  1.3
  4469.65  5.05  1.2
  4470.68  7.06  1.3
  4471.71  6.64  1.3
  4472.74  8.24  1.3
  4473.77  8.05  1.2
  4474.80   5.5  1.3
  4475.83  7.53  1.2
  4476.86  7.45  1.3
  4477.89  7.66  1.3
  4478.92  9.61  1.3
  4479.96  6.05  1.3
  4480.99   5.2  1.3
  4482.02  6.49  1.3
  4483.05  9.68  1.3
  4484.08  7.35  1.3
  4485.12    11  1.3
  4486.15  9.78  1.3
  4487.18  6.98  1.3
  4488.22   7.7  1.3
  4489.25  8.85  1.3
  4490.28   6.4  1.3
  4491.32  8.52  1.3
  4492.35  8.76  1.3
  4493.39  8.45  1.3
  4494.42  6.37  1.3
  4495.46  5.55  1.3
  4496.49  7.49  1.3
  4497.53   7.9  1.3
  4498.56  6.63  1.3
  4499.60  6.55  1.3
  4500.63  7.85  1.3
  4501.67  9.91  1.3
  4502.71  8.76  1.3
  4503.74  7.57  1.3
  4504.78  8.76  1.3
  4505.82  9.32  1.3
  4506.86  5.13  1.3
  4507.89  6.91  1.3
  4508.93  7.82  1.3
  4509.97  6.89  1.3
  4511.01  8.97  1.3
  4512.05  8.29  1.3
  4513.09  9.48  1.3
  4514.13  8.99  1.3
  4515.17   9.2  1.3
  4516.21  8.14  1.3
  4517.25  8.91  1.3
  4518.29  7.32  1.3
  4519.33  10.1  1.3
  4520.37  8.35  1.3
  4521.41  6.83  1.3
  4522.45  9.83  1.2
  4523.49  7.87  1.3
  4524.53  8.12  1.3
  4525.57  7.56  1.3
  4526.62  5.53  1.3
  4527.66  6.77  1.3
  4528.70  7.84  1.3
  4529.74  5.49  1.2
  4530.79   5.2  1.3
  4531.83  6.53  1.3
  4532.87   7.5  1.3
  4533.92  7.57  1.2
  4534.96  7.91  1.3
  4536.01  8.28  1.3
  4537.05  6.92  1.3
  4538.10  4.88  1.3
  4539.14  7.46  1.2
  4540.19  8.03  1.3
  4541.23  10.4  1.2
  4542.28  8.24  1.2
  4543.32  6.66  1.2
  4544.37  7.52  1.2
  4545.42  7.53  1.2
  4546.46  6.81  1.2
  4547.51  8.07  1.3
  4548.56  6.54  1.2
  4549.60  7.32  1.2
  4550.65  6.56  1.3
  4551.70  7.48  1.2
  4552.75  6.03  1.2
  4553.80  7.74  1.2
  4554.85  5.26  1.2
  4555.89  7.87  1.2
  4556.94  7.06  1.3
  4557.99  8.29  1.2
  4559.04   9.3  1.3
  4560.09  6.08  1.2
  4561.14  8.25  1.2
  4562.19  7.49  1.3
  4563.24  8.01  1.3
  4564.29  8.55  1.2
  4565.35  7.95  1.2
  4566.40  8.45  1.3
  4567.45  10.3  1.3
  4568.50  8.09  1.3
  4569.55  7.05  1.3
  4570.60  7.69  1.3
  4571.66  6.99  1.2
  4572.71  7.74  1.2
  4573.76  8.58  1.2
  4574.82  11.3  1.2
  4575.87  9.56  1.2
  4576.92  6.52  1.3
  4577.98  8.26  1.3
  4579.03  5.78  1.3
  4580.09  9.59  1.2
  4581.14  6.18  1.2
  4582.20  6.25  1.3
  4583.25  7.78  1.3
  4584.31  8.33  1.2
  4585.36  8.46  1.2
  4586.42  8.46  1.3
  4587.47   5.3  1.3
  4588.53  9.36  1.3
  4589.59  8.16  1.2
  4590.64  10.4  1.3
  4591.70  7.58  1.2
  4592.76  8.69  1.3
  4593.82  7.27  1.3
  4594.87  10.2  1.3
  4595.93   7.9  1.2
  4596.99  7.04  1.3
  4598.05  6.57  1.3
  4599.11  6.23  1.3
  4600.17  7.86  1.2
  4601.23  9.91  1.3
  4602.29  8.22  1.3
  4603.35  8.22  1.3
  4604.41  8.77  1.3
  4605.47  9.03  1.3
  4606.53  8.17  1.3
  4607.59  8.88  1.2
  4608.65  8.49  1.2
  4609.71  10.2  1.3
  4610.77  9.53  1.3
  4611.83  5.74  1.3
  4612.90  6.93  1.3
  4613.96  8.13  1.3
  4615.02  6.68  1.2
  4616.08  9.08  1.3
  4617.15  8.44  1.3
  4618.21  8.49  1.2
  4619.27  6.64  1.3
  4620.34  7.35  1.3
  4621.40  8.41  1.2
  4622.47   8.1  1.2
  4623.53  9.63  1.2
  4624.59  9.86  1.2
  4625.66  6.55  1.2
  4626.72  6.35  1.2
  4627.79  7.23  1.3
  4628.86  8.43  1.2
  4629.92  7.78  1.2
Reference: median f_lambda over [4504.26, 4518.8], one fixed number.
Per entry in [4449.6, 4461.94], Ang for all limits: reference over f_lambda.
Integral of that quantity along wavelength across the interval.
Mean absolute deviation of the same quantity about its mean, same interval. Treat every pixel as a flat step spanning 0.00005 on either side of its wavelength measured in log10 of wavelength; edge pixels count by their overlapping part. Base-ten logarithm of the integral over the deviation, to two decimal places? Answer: 1.99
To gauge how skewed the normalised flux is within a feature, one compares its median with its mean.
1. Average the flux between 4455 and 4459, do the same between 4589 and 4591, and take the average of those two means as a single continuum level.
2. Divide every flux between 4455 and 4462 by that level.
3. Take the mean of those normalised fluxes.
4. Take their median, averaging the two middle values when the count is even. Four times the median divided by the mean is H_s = 4.06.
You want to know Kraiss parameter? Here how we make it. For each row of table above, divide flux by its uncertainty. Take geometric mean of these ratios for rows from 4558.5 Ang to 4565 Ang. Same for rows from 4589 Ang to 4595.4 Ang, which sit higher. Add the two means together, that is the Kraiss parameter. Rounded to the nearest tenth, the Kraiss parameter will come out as 13.1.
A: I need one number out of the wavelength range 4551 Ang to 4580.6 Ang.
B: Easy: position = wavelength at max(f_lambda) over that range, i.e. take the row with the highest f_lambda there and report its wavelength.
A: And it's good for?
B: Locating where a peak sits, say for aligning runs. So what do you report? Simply 4574.82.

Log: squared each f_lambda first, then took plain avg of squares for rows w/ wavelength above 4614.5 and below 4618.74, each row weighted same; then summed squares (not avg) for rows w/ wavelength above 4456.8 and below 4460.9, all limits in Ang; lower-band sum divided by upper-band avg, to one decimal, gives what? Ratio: 3.3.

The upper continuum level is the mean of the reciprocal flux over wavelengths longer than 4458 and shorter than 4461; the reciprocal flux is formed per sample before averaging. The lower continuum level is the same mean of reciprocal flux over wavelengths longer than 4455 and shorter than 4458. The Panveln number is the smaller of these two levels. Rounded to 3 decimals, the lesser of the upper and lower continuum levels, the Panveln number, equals 0.126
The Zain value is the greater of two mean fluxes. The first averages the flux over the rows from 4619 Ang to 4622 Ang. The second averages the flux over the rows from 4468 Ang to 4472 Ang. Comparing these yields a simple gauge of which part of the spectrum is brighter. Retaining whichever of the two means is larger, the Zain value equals 7.5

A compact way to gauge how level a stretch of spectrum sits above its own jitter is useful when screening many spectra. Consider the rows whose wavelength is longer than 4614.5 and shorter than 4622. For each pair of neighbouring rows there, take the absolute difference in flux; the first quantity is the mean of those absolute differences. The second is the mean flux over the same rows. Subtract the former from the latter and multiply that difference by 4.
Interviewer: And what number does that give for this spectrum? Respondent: 27.0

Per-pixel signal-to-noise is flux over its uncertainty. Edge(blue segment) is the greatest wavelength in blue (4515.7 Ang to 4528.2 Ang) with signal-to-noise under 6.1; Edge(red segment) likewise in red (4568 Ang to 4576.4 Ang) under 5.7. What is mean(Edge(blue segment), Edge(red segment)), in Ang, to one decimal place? 4548.6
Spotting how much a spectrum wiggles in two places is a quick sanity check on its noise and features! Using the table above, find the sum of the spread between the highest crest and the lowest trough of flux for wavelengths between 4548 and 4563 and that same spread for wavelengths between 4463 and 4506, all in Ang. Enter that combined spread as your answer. 10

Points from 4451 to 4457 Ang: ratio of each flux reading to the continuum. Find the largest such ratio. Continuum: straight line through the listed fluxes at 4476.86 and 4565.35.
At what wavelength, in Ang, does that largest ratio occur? 4456.29 Ang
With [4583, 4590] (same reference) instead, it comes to 4588.53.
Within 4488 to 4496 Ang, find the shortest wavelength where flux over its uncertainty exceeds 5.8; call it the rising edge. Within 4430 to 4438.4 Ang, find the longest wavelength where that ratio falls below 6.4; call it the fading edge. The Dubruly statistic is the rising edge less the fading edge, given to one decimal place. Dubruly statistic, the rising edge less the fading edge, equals 50.4 Ang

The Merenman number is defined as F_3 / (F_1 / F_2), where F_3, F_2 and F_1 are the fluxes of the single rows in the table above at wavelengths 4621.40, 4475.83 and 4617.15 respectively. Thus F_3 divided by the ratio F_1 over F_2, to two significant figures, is 7.5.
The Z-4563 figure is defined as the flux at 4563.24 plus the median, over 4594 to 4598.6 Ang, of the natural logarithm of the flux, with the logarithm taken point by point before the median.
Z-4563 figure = 10.0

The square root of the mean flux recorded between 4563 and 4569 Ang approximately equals 2.93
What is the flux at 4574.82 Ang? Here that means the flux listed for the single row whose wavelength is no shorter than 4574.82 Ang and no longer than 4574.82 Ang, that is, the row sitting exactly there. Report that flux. 11.3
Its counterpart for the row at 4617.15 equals 8.44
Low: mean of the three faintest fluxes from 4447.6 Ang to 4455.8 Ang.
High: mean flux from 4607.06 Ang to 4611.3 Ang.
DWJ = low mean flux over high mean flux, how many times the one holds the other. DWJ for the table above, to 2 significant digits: 0.69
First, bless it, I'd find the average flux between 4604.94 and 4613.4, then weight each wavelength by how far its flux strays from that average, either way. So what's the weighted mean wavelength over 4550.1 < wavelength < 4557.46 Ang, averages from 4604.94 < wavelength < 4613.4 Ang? 4553.6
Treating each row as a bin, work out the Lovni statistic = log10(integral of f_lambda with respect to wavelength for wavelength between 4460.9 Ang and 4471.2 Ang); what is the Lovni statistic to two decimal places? 1.82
